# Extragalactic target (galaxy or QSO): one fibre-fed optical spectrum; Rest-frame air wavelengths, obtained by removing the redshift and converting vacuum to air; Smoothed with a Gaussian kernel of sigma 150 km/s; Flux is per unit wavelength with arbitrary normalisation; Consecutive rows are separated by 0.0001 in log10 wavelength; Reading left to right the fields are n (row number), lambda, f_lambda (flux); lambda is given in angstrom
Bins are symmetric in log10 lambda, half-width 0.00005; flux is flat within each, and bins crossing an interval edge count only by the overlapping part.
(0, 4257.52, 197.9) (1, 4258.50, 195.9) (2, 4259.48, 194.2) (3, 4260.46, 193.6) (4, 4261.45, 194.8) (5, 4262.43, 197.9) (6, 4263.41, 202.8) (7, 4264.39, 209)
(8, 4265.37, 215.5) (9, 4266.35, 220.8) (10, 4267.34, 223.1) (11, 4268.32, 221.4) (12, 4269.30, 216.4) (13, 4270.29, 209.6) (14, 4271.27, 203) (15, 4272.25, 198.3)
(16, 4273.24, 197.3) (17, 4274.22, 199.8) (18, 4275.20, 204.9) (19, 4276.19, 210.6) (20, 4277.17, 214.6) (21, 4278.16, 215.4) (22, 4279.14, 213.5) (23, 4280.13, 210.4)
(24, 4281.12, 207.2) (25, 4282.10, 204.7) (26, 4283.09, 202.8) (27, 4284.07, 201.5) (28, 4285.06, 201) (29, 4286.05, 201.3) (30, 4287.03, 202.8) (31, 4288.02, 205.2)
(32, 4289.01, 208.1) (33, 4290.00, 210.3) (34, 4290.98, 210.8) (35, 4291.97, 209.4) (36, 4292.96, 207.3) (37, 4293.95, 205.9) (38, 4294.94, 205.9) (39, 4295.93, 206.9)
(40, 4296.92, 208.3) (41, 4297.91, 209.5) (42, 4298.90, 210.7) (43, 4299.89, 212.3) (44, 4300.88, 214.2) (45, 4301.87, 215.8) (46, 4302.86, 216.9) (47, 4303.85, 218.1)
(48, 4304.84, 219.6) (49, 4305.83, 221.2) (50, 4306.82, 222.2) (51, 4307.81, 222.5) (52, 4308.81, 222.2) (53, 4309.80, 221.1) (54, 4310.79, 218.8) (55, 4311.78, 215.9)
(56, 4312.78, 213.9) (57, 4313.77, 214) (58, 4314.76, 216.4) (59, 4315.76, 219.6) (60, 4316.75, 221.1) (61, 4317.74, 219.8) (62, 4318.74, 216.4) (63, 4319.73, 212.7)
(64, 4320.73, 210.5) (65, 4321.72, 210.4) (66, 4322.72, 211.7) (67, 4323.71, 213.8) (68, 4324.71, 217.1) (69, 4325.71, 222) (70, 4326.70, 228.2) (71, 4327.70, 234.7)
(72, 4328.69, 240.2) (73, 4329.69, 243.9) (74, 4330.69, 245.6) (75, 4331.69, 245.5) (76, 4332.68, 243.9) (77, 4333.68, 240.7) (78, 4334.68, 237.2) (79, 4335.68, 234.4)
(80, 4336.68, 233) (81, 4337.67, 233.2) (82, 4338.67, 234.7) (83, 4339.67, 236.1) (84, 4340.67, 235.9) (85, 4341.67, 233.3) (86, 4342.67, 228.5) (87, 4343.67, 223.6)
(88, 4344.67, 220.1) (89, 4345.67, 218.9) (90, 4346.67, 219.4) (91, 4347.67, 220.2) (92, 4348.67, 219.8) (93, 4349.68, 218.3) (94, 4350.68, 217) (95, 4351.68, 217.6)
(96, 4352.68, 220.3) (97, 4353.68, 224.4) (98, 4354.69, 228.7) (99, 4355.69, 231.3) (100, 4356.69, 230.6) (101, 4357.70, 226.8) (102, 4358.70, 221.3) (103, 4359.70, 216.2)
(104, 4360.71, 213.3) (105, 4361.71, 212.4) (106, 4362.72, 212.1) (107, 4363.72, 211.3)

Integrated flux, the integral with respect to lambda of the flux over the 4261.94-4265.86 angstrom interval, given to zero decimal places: 810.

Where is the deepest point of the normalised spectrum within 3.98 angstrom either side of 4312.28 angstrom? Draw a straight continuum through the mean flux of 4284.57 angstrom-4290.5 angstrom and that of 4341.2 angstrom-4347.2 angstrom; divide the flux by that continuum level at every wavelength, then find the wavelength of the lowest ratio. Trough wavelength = 4313.77 angstrom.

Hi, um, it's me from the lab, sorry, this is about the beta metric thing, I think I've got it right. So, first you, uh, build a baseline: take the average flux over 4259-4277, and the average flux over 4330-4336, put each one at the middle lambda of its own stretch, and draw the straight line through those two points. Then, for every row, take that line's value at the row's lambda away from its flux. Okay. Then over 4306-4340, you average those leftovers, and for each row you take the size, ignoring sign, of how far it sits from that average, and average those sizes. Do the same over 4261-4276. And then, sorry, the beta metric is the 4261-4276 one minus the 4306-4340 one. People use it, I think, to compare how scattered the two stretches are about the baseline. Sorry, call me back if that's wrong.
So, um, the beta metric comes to 2.1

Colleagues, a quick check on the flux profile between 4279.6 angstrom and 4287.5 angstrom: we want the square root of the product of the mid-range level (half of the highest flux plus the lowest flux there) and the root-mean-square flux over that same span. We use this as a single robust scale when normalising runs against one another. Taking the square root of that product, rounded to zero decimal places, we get 205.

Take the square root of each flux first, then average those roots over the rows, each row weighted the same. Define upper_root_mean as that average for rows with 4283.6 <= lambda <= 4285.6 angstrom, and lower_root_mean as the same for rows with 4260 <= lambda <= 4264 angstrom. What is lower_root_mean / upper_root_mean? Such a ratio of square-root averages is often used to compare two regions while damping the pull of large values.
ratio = 0.99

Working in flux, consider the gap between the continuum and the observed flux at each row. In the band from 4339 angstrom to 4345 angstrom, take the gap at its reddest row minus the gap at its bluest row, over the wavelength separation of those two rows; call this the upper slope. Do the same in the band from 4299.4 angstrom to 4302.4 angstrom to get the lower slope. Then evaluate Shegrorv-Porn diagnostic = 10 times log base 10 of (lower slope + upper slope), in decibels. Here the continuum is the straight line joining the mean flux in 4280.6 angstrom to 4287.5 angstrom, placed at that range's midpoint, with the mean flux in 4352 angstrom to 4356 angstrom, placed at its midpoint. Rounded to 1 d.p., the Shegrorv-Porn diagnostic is 3.2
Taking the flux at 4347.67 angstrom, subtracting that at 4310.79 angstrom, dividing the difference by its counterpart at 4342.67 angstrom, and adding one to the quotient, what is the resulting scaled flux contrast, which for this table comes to 1.01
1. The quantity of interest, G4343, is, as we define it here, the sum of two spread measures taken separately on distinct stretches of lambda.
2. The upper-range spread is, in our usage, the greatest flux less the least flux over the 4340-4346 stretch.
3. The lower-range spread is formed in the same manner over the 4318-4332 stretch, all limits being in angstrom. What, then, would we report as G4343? 52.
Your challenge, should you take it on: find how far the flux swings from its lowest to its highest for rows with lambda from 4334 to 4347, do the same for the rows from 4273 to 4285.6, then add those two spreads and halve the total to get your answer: 18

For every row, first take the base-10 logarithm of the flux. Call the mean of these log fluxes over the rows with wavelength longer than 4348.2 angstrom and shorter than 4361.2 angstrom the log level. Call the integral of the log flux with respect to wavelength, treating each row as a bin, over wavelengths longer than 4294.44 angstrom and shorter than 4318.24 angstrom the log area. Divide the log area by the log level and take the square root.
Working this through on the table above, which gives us 4.9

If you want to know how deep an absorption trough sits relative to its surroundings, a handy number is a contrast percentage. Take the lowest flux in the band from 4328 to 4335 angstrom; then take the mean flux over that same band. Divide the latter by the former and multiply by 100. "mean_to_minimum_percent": 102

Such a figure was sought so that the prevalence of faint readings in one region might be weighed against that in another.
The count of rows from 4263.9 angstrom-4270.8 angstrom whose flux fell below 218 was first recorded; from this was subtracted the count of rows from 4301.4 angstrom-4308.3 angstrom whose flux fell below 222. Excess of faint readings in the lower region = -1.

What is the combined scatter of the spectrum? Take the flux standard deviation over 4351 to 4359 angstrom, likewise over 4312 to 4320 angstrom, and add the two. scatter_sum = 8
